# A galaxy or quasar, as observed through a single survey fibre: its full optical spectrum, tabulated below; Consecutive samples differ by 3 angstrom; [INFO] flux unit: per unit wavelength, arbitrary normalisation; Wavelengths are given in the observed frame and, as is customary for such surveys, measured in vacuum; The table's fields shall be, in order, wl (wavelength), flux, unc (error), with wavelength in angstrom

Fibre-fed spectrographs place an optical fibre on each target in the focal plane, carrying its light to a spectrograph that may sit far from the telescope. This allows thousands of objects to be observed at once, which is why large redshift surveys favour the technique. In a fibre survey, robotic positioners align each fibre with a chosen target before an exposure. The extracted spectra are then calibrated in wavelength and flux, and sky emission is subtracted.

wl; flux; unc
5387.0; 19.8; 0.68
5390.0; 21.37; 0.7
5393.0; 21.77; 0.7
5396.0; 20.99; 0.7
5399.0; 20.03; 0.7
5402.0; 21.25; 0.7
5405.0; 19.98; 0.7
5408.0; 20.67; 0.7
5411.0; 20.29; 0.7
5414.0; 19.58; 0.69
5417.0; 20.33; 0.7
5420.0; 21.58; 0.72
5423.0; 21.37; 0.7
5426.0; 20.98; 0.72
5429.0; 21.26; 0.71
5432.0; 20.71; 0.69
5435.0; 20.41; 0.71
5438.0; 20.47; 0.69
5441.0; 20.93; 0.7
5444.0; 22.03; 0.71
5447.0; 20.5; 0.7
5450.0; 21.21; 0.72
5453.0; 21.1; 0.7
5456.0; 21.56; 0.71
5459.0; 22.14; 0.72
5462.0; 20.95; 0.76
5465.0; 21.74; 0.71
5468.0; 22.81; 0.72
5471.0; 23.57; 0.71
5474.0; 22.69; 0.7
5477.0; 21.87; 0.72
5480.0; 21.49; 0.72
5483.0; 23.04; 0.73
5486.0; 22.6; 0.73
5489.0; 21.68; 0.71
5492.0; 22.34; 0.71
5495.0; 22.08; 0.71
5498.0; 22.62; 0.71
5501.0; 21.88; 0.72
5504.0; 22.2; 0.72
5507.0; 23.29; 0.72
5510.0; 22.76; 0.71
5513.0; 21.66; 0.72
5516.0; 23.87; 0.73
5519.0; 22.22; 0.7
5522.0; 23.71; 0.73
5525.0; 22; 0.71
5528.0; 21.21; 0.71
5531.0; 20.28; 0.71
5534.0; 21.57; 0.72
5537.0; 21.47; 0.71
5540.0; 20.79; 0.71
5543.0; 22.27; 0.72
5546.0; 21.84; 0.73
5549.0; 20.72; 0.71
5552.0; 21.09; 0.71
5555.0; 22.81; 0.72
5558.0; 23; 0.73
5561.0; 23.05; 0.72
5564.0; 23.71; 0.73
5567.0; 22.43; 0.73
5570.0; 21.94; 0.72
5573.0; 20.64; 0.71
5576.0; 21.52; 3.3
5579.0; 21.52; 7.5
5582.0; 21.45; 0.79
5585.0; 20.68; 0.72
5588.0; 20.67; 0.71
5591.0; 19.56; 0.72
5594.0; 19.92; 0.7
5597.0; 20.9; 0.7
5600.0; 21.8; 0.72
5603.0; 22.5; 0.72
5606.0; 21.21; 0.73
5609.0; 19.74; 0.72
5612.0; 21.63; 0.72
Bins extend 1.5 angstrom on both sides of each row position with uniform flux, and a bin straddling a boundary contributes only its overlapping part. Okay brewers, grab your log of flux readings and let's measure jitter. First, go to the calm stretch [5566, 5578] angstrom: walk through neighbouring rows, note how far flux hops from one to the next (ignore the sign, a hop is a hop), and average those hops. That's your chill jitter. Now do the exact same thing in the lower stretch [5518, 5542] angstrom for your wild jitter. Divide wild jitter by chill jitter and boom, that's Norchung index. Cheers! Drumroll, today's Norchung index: 1.12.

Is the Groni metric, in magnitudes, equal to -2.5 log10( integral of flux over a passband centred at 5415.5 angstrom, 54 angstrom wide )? -7.62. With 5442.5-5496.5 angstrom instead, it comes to -7.69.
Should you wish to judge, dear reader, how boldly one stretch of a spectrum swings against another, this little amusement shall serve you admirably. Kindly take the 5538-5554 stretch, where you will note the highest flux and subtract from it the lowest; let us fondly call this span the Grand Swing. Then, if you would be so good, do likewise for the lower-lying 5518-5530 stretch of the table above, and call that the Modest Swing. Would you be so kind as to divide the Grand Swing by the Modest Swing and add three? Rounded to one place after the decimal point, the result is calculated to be 3.6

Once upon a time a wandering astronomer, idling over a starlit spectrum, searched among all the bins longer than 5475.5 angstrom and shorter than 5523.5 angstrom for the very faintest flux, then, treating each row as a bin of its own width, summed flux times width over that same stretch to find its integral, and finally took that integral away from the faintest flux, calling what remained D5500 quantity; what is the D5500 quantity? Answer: -1056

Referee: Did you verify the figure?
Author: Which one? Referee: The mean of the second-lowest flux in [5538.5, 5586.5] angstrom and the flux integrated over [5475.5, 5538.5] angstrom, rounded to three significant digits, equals 709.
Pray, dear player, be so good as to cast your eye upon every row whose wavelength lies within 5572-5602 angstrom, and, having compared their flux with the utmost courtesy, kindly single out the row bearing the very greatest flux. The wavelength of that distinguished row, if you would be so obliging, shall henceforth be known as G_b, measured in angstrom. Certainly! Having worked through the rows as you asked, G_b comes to 5600.0 angstrom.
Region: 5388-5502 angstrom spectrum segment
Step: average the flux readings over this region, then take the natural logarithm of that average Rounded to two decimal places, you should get 3.06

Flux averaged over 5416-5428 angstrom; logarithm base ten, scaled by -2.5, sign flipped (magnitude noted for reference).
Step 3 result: 3.31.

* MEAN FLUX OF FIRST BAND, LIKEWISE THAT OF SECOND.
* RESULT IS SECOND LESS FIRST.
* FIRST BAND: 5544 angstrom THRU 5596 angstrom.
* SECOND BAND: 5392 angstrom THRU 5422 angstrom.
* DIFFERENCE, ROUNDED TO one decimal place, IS -0.9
